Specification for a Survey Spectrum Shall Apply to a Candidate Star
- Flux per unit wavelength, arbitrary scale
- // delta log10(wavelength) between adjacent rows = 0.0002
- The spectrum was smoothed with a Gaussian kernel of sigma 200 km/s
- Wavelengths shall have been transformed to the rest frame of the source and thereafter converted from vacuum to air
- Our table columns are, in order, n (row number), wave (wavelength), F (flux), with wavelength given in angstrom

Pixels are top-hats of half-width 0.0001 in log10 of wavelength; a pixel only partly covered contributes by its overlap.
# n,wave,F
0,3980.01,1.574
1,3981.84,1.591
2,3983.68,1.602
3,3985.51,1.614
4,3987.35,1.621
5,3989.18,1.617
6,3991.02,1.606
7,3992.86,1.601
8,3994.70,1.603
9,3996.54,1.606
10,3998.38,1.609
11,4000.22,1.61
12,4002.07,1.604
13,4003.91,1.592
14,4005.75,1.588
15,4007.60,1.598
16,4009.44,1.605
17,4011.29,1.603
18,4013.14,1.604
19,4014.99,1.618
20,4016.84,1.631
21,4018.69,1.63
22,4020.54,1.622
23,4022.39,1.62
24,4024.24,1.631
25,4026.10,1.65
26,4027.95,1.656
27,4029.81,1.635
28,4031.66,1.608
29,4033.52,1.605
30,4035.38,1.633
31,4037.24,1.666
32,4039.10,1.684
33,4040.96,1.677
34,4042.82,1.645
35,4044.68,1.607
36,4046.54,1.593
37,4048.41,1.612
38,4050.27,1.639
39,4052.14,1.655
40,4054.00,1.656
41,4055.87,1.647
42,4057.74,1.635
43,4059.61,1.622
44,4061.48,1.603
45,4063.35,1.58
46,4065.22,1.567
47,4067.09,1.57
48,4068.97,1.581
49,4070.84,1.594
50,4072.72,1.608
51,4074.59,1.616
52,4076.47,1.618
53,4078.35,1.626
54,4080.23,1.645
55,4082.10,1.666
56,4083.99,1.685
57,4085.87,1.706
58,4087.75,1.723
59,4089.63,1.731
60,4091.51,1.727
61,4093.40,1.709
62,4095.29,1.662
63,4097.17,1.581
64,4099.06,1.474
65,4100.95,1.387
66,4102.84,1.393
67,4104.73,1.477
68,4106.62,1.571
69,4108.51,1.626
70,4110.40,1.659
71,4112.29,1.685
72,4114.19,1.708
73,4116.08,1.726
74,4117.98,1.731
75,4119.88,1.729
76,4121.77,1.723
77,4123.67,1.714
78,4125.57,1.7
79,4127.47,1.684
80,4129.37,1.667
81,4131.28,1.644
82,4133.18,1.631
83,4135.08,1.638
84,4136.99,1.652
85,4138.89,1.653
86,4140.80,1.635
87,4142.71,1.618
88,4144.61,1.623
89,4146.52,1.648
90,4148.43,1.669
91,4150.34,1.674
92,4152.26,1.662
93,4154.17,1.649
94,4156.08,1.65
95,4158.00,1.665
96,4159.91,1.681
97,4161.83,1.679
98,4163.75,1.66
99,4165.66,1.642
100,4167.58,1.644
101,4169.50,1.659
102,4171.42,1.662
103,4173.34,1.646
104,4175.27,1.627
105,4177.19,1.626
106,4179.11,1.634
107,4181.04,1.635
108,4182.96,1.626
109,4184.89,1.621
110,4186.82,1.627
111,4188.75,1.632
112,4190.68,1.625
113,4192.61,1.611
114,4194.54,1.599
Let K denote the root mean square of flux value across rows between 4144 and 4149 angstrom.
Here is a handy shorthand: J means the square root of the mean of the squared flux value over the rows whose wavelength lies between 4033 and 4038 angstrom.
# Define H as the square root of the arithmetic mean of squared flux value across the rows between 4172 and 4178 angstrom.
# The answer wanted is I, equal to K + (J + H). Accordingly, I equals 4.91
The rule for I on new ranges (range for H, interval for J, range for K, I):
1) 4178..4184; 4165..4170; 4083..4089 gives 4.98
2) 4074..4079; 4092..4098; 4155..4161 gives 4.94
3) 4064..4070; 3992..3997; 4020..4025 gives 4.80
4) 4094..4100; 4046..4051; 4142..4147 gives 4.82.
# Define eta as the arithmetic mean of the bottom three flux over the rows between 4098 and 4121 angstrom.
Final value 1.42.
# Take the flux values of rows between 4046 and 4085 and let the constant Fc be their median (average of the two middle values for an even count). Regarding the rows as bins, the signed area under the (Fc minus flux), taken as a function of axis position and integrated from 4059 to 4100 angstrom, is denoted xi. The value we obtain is -0.6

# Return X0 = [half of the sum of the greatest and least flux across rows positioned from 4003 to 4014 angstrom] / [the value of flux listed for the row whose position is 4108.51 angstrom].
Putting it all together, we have 0.98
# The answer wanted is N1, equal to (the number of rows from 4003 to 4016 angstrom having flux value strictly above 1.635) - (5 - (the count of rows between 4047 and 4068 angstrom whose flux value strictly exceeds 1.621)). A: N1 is 1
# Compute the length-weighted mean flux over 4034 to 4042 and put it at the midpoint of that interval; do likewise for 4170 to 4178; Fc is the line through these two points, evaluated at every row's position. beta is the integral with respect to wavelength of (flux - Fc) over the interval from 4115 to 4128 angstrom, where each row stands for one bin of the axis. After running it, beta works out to 0.9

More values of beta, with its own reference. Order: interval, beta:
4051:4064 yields -0.4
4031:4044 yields -0.2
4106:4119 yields 0.3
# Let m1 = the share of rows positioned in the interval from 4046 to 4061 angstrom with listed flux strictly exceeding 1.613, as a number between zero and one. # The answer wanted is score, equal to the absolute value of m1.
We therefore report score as 0.75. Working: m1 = 0.75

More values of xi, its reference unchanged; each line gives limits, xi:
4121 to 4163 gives -1.8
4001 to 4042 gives -0.3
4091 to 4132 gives -0.7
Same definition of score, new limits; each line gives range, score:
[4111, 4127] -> 1.00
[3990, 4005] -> 0.00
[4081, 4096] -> 1.00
